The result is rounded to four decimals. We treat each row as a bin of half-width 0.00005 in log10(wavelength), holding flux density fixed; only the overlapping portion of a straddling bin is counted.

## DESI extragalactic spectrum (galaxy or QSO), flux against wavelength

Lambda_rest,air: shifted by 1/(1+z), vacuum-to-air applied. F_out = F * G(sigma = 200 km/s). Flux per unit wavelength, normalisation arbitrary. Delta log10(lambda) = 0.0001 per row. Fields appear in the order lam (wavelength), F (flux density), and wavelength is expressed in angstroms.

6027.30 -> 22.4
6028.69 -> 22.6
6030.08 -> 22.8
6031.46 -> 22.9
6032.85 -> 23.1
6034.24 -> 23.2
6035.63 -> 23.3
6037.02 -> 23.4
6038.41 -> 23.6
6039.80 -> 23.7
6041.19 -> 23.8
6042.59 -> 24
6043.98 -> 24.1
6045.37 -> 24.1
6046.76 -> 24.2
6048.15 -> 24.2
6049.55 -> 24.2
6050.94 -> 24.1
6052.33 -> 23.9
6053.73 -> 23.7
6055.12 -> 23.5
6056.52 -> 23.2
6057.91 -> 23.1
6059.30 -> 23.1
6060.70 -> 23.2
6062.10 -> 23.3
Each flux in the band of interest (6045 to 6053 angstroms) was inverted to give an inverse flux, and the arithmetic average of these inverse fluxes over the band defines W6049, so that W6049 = 0.0415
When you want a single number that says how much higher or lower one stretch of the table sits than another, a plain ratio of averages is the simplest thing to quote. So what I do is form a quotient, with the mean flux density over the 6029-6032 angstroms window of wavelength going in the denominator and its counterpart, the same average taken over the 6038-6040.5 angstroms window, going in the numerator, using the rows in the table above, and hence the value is 1.04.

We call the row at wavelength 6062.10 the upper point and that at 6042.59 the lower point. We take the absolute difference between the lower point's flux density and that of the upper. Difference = 0.7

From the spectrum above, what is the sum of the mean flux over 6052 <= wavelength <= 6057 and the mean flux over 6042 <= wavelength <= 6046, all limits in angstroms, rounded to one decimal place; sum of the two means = 47.6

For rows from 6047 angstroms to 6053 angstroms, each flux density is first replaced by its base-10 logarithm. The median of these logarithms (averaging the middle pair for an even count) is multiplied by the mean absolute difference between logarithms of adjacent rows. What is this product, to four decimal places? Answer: 0.0025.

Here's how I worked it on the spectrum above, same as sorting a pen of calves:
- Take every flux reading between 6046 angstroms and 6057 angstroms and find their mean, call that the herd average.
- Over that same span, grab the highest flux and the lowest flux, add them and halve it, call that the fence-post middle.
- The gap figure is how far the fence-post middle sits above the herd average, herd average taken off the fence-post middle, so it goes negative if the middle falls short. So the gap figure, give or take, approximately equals -0.18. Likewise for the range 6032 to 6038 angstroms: 0.00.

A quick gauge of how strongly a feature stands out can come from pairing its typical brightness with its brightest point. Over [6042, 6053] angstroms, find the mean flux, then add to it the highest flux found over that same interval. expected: 48.3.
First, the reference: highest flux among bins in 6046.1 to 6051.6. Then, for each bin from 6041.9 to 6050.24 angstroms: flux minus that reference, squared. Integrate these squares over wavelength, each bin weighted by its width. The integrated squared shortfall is 0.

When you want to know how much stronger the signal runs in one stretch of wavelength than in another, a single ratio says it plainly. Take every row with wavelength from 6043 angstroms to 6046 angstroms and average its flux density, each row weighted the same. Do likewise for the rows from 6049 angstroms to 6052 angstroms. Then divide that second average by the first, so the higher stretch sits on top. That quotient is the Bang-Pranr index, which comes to 1.002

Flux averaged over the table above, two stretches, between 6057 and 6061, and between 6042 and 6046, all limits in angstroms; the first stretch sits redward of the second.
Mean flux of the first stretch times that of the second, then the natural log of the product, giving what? 6.32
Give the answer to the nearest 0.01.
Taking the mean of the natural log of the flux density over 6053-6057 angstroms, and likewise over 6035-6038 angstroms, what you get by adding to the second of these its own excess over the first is 3.15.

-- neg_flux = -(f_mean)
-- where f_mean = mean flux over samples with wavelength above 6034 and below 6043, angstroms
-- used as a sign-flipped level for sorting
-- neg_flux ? -23.6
